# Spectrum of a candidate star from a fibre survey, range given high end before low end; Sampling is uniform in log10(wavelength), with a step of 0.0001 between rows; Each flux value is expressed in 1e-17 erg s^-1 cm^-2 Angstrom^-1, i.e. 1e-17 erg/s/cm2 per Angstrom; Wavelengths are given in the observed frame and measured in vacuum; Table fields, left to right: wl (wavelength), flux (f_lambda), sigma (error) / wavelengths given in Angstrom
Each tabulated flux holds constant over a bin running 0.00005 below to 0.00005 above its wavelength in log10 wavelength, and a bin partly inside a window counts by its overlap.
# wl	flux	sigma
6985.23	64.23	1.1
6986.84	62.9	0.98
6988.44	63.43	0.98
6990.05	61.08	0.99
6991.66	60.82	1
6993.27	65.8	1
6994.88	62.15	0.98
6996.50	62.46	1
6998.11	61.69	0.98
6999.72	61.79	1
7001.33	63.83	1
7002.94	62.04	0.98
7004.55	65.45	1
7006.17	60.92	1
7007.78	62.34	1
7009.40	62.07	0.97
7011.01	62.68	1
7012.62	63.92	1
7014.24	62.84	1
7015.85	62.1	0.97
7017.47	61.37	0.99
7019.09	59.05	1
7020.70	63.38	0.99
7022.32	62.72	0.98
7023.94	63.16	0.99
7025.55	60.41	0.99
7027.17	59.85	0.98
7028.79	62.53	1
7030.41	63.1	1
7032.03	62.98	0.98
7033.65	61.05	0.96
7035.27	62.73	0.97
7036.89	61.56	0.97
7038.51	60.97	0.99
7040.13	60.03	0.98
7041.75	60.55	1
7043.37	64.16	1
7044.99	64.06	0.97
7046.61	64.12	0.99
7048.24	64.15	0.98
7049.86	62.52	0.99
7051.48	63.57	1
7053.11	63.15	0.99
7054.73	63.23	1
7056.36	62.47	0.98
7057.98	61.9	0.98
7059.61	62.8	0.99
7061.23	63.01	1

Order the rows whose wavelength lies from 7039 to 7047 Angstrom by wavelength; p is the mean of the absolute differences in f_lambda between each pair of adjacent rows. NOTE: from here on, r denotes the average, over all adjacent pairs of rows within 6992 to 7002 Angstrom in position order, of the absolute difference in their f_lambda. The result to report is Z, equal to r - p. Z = 0.30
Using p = 1.07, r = 1.37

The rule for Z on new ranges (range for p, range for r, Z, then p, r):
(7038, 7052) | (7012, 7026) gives 0.64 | 0.99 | 1.63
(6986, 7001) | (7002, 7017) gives 0.04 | 1.62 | 1.66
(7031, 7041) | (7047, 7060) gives -0.49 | 1.26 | 0.77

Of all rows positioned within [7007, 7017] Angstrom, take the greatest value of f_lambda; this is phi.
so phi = 63.92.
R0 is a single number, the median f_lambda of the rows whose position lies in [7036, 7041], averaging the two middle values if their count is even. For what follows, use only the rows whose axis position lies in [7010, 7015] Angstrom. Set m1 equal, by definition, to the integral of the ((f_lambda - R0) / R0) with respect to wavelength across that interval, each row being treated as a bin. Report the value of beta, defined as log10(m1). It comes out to -0.76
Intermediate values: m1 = 0.175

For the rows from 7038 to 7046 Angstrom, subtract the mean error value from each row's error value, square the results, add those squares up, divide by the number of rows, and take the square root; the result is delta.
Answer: 0.0117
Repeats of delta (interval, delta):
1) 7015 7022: 0.0109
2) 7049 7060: 0.0076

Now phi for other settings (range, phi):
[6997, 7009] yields 65.45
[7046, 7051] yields 64.15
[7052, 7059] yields 63.23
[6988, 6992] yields 63.43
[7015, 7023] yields 63.38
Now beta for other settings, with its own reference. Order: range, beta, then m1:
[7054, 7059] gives -0.89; 0.128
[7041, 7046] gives -0.78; 0.167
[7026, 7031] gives -1.24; 0.057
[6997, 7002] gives -0.93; 0.117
